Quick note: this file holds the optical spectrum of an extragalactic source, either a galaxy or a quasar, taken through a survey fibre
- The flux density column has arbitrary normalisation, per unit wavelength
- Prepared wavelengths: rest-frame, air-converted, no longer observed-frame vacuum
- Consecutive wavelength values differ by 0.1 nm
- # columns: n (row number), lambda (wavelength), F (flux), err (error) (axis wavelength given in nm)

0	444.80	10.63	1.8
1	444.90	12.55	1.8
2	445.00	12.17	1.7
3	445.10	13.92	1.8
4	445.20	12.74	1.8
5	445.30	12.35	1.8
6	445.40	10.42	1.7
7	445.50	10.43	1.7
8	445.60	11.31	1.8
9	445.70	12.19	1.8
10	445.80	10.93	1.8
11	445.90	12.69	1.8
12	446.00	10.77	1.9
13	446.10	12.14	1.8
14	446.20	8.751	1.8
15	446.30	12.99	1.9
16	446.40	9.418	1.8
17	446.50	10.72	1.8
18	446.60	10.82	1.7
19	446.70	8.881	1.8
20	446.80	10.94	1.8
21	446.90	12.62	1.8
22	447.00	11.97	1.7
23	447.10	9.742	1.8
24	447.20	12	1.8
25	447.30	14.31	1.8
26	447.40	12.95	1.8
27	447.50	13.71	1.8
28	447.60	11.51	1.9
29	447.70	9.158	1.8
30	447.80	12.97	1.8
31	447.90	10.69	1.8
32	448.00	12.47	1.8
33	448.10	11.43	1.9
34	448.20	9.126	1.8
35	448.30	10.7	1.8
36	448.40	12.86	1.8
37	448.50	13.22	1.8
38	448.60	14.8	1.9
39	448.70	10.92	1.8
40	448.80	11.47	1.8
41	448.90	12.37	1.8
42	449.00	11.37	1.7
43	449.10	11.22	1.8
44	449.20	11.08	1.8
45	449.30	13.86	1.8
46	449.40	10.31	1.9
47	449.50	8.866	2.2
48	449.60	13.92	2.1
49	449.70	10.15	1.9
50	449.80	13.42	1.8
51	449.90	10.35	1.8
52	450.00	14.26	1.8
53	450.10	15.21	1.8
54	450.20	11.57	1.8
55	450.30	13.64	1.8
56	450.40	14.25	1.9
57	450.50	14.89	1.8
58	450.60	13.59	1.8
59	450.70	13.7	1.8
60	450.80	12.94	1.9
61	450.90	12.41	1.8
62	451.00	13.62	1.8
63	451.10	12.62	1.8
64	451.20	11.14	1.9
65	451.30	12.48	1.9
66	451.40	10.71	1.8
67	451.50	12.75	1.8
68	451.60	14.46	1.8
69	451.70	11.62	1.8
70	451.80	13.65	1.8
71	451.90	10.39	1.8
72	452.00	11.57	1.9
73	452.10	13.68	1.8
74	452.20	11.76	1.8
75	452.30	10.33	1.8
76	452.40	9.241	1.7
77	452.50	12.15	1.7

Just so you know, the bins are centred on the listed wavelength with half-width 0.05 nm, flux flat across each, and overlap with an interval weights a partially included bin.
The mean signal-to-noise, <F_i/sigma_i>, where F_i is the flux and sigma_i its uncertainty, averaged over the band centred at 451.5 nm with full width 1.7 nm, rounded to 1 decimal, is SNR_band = 6.8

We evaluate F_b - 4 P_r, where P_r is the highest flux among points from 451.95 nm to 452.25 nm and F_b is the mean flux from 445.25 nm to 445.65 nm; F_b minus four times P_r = -43.6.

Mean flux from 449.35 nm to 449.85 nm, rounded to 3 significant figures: 11.3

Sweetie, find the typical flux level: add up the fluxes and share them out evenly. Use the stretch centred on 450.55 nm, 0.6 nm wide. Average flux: 13.8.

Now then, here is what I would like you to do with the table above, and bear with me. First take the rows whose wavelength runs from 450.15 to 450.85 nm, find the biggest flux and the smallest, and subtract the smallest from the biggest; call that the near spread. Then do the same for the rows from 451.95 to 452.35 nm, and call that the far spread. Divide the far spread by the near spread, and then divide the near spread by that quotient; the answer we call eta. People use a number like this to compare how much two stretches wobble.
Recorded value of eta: 3.3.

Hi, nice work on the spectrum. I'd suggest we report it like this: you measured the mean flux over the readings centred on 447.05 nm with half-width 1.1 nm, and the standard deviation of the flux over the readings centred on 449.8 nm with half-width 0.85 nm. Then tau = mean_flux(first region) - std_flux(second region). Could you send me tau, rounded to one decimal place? 9.5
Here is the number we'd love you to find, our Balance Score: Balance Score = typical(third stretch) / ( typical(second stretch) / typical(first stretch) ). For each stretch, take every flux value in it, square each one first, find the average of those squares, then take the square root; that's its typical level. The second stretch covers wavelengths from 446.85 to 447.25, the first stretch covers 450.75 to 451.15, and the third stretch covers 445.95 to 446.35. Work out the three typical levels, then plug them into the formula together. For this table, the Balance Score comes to 12.5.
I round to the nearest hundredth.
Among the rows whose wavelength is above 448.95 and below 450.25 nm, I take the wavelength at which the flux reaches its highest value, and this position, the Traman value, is 450.10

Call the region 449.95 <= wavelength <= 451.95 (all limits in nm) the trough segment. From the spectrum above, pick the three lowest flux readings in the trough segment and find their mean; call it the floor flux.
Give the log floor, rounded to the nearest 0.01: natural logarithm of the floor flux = 2.37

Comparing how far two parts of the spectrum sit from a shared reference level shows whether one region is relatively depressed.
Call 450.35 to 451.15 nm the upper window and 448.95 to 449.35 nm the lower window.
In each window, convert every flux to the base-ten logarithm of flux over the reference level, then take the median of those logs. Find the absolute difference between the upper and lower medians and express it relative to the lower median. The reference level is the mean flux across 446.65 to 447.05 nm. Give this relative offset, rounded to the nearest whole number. 11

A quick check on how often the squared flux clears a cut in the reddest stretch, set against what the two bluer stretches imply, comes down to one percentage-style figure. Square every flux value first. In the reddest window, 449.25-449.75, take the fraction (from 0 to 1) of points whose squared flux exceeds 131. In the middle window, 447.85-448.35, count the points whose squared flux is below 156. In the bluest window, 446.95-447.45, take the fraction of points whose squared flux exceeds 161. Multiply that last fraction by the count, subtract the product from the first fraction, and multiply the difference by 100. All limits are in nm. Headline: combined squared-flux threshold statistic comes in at -160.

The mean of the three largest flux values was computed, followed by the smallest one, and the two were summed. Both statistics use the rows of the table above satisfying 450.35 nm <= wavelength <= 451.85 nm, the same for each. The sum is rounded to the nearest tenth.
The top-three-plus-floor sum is 25.2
